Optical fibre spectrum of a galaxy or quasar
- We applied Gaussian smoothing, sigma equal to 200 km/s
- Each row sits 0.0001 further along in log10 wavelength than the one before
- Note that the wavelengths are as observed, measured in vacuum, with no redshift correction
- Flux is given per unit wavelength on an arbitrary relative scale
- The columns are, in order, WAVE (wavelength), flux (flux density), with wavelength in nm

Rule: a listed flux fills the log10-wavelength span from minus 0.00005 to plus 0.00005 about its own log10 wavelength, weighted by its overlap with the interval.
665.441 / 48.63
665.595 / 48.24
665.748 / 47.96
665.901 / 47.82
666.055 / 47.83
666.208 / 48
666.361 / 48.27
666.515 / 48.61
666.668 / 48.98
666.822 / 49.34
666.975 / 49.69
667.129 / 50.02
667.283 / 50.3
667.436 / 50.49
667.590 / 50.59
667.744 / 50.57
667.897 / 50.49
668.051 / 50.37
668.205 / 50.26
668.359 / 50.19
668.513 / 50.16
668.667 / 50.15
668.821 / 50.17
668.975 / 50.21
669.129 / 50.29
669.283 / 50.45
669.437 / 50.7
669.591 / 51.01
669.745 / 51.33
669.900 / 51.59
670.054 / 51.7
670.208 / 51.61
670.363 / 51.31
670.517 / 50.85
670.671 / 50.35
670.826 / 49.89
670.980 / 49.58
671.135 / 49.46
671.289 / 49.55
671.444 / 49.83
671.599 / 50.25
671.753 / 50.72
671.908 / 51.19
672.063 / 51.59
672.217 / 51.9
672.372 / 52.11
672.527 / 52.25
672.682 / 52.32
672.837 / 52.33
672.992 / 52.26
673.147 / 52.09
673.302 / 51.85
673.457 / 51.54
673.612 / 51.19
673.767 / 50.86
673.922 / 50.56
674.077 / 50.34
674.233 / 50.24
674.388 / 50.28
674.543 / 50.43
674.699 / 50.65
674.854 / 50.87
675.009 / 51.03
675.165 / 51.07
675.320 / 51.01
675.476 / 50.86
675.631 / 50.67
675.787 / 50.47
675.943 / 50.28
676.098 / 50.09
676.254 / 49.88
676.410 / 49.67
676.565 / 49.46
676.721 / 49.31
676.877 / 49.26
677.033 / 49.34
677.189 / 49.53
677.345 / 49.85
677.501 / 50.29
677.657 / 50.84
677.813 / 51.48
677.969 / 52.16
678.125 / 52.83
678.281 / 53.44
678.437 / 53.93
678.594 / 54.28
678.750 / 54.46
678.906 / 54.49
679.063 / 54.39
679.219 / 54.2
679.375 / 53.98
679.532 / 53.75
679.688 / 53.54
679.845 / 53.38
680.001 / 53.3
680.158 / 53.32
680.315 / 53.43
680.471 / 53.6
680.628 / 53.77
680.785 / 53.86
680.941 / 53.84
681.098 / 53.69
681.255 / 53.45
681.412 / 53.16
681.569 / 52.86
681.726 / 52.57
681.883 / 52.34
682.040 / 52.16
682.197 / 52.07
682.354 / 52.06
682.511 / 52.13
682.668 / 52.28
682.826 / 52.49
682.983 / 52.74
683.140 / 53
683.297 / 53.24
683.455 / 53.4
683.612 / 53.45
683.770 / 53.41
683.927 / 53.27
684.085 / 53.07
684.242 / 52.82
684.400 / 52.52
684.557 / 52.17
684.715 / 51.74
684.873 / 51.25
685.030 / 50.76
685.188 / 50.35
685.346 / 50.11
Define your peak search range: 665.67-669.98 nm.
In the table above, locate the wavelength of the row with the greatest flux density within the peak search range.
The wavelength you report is 669.900 nm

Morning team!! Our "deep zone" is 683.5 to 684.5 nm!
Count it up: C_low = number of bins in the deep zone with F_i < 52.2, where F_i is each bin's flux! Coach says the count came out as 0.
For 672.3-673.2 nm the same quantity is 2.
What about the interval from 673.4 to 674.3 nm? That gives 6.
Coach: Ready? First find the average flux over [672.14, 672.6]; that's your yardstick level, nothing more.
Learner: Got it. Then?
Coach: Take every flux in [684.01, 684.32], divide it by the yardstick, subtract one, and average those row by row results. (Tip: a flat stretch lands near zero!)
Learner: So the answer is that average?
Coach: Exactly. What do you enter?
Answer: 0.016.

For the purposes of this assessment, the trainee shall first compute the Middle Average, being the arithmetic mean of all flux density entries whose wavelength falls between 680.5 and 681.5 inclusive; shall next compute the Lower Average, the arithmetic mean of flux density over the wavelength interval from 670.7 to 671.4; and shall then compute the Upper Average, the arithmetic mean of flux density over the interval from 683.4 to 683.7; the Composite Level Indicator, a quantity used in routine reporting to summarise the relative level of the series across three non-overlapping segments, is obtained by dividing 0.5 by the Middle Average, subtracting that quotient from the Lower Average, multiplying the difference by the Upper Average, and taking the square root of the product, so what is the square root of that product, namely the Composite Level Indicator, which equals 51.5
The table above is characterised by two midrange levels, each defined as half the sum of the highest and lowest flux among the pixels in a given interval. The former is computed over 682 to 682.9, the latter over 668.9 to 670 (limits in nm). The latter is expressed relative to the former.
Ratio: 0.97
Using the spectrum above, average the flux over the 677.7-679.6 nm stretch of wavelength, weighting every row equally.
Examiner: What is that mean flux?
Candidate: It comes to 54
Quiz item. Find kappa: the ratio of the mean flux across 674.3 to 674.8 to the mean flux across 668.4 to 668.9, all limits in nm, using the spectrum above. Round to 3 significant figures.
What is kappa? 1.01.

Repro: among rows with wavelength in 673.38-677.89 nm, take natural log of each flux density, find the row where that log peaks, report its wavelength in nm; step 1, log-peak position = 673.457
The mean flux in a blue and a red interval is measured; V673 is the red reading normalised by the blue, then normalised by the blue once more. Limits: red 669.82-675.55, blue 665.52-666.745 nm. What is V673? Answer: 0.0219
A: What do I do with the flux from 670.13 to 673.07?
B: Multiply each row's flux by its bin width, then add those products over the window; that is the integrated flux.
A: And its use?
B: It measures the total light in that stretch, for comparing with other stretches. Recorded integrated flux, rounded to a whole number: 150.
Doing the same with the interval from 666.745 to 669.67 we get 147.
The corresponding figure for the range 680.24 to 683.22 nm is 158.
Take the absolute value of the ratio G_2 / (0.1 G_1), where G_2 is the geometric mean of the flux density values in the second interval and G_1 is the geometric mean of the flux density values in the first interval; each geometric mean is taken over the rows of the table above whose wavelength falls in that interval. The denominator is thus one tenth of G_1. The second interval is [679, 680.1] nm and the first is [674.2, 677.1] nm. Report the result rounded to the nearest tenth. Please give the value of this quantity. 10.7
